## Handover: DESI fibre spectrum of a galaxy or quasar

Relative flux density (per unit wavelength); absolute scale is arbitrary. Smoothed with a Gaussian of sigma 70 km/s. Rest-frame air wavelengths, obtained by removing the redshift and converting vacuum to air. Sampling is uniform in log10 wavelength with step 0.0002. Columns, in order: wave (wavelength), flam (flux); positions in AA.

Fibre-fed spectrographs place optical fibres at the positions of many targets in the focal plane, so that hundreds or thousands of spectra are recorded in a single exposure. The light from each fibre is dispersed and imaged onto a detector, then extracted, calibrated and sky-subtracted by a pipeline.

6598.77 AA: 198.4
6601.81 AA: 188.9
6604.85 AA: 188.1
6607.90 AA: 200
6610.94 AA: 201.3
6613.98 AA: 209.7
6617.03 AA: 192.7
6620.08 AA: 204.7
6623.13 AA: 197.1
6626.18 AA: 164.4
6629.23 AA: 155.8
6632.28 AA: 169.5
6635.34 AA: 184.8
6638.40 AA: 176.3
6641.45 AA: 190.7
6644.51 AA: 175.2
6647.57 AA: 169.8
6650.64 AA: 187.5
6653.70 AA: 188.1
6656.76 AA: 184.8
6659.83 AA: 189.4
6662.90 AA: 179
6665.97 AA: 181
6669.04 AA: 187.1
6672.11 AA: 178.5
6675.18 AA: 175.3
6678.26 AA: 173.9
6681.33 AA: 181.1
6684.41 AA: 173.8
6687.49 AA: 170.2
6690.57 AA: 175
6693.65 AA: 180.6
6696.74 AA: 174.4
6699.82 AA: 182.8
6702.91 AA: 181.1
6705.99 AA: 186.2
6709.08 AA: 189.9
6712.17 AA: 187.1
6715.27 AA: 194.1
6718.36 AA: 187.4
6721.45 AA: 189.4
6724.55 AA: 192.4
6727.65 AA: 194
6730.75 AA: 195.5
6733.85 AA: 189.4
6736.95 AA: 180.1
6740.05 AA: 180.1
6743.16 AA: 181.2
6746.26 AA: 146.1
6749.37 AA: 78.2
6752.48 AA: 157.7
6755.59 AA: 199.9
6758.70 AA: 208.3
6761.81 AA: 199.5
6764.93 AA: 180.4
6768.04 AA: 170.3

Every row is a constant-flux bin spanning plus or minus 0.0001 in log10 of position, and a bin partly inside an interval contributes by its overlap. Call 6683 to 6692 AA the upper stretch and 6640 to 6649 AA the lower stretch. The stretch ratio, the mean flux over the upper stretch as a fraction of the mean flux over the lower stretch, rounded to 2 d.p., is 0.97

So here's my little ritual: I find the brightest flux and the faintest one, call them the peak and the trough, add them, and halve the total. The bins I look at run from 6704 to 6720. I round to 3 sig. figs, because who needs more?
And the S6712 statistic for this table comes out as 190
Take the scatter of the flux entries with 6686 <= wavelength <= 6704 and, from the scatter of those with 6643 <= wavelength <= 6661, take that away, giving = 3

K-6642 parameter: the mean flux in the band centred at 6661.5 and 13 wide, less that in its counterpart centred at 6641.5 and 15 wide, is 4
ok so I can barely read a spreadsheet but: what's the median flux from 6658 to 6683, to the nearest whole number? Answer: 180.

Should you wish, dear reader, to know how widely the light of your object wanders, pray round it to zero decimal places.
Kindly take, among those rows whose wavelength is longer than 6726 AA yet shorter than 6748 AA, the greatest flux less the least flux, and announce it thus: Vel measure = 49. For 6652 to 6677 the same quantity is 14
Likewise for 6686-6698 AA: 10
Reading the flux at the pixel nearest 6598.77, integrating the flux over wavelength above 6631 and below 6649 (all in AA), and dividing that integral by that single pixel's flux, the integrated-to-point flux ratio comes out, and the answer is 16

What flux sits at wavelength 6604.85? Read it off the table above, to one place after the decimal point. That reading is 188.1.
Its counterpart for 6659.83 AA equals 189.4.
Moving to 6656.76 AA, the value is 184.8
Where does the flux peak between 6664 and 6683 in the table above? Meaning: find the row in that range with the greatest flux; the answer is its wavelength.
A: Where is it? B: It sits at 6669.04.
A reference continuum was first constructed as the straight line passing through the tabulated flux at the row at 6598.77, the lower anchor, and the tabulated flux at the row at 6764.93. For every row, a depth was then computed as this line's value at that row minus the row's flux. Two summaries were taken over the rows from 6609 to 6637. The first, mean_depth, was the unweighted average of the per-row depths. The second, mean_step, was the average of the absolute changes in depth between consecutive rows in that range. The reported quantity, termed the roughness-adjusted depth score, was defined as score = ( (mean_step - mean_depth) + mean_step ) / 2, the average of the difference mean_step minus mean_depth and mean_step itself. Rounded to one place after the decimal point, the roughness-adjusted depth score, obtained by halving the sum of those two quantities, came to 9.9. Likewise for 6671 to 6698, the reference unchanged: -1.8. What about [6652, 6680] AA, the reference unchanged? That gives 0.3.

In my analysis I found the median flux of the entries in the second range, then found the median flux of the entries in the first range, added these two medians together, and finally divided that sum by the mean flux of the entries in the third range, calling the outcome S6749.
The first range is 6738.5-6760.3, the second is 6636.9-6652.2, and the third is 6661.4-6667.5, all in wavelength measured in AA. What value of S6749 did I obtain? 1.98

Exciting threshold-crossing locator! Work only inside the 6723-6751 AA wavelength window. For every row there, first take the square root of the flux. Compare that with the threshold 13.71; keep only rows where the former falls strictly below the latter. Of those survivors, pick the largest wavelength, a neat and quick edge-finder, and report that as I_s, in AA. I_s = 6749.37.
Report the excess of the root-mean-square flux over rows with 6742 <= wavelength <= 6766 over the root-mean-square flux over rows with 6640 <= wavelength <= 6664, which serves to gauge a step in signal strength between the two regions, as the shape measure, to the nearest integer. -10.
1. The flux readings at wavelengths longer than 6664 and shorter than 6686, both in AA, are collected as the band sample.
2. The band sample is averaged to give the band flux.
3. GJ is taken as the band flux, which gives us 179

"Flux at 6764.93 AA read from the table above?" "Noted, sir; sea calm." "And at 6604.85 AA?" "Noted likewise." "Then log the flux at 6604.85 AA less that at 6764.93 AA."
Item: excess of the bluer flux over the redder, 8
